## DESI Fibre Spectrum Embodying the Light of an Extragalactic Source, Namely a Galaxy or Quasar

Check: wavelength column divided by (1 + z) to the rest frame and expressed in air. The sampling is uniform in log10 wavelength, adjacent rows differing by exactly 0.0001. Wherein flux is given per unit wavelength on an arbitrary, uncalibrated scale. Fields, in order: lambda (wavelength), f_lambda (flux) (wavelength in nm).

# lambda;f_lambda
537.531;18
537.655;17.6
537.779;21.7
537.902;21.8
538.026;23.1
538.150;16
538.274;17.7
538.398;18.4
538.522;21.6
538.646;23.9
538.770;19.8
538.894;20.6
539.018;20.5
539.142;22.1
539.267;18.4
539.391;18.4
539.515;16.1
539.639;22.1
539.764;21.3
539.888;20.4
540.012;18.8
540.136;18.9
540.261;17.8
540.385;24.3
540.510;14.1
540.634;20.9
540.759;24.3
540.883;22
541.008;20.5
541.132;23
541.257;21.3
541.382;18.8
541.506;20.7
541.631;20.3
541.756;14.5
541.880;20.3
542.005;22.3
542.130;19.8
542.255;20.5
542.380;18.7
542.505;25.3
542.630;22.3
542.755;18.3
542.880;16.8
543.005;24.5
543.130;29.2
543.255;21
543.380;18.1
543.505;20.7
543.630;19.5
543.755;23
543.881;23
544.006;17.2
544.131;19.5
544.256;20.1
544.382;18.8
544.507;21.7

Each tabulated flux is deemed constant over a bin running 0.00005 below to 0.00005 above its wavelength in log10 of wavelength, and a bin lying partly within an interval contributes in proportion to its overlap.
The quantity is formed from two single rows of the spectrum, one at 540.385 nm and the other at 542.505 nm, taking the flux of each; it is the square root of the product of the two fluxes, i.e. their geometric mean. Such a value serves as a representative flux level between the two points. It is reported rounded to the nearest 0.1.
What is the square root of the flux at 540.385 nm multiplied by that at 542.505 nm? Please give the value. 24.8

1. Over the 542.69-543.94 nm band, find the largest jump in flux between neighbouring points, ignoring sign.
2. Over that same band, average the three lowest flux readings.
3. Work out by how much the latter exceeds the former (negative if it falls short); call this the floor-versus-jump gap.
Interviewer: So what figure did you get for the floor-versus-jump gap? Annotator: 9.5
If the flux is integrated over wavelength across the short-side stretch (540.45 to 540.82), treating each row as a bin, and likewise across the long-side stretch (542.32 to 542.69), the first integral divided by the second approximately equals 0.89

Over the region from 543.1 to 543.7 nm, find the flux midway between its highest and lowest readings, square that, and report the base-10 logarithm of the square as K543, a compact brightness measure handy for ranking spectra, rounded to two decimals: 2.75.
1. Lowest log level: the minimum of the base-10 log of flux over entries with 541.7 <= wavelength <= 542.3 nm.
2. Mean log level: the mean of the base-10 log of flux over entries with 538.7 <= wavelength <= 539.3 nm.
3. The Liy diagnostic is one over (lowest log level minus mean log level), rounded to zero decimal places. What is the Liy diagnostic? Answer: -7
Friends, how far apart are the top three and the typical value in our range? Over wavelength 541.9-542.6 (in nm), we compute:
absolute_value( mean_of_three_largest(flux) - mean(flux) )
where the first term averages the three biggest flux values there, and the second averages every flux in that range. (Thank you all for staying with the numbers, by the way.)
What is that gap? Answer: 1.4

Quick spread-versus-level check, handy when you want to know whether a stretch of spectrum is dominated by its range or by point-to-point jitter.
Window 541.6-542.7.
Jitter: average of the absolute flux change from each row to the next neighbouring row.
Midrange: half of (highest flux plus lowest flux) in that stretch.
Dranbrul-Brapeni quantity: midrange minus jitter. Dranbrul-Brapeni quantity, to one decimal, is 16.4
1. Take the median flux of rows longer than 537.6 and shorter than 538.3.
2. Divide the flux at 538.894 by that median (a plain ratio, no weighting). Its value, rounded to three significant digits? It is 1.05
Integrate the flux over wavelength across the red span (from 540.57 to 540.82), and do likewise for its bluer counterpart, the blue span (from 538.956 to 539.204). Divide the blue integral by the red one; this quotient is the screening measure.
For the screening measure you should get 0.94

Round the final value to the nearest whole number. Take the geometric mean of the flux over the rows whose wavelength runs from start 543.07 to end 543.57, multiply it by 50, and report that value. 1095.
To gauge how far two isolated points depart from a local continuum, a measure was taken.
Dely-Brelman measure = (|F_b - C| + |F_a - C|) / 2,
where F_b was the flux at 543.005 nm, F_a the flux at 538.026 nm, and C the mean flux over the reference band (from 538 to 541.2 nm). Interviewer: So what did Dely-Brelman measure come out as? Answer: 3.6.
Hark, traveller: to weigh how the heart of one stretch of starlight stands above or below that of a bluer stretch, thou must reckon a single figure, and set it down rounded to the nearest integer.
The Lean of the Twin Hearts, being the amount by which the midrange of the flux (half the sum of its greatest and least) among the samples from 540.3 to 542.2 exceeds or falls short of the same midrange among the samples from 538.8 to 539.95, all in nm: 0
